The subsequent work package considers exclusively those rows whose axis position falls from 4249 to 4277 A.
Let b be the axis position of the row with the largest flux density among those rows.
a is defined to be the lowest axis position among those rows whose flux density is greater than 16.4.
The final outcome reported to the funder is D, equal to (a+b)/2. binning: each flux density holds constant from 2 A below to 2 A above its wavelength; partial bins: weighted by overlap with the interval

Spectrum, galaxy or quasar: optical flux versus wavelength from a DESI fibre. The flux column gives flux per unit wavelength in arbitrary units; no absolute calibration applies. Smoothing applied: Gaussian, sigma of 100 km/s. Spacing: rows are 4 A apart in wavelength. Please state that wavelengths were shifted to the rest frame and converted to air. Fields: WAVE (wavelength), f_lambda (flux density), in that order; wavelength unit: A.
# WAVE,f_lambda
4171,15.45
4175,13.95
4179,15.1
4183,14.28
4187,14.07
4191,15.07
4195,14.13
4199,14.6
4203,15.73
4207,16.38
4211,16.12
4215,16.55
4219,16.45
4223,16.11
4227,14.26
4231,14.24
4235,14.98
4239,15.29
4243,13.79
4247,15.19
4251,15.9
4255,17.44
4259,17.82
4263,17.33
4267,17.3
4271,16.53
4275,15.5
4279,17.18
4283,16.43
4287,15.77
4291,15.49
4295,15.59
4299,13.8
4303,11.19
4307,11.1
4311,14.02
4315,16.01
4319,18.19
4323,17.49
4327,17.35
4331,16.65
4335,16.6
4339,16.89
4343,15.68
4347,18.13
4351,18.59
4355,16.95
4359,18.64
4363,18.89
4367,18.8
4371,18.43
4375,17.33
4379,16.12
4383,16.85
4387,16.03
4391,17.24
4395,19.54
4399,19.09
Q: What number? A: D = 4257 A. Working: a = 4255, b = 4259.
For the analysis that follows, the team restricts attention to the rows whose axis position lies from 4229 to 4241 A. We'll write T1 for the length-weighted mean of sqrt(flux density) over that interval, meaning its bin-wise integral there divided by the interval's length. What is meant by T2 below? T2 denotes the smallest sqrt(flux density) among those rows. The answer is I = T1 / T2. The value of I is 1.021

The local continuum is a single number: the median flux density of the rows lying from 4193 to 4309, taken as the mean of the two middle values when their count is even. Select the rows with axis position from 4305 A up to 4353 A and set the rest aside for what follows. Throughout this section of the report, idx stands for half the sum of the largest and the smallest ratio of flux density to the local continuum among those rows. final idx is 0.94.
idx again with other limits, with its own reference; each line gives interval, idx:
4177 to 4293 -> 1.00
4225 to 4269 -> 1.00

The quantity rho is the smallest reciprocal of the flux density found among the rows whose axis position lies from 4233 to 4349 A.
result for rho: 0.0550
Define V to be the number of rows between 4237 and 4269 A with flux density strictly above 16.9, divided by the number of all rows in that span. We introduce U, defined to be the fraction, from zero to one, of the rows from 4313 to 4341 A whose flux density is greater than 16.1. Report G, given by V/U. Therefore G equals 0.58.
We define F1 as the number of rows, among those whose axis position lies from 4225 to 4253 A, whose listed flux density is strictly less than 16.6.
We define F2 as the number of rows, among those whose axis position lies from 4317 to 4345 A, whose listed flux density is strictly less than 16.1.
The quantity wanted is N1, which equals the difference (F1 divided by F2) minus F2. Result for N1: 6.0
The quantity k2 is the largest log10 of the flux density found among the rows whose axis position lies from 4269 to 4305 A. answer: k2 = 1.24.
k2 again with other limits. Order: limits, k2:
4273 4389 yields 1.28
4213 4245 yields 1.22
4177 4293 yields 1.25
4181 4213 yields 1.21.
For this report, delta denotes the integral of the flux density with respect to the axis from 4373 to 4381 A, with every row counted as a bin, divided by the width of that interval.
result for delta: 16.7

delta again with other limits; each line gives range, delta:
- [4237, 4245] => 14.5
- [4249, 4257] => 16.7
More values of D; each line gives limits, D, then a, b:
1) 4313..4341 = 4319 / 4319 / 4319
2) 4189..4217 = 4215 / 4215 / 4215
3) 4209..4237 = 4215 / 4215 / 4215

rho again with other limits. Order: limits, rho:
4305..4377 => 0.0529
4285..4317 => 0.0625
